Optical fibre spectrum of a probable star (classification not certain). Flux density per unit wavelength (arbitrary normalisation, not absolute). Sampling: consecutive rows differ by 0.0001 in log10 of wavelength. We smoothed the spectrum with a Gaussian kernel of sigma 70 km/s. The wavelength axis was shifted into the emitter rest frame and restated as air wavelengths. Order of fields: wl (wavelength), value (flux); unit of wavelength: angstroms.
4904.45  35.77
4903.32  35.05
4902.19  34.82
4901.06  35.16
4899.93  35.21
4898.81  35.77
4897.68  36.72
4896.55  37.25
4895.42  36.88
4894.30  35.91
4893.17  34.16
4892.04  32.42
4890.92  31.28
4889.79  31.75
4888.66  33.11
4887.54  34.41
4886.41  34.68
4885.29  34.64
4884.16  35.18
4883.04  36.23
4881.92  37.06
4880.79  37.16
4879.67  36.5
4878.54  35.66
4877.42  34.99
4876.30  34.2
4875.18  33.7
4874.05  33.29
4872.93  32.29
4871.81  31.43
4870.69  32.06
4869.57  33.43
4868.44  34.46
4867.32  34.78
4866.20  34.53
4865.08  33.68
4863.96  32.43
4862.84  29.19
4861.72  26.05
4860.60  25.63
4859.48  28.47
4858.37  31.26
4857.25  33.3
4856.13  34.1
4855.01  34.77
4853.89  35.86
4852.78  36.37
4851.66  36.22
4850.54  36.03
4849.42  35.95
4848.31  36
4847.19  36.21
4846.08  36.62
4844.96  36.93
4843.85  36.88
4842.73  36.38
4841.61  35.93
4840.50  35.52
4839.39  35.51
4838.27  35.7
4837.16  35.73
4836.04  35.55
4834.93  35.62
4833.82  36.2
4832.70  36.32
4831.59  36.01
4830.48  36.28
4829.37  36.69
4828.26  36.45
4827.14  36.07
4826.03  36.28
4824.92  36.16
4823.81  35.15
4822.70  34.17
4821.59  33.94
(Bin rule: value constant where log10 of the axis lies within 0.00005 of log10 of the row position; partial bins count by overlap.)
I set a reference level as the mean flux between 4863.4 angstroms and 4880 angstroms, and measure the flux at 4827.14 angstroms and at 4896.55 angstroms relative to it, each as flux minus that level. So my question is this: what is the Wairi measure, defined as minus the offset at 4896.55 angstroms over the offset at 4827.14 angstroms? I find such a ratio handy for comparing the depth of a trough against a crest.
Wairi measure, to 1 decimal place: -1.5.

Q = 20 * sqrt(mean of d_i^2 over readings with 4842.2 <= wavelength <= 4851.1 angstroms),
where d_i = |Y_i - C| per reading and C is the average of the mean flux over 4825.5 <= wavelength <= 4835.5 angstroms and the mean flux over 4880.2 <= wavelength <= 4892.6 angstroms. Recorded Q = 23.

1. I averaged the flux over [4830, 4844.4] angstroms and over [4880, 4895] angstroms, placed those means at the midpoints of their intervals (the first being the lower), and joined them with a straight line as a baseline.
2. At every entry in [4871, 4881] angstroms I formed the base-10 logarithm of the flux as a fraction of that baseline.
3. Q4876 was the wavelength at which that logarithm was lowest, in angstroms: 4871.81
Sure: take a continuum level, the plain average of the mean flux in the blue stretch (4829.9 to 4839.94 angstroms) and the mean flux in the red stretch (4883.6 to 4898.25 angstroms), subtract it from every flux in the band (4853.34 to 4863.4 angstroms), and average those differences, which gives -4.2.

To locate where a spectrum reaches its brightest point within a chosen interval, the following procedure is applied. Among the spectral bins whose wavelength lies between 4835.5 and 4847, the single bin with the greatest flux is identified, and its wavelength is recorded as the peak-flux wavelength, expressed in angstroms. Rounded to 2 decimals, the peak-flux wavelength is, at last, 4844.96 angstroms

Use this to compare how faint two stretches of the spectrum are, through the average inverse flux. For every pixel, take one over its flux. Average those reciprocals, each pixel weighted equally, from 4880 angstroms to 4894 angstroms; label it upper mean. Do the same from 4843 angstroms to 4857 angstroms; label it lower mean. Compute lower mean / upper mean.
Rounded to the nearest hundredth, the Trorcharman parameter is 0.95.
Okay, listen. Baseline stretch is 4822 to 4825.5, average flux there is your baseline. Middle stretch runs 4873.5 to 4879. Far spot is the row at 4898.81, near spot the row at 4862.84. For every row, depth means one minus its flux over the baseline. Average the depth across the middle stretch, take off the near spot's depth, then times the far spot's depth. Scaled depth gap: 0.0026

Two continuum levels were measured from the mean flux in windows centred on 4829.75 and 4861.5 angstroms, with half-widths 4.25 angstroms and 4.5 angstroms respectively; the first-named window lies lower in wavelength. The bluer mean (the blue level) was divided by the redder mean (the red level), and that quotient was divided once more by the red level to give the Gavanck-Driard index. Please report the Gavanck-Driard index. 0.040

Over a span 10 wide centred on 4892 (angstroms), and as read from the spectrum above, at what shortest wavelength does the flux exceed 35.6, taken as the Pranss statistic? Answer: 4894.30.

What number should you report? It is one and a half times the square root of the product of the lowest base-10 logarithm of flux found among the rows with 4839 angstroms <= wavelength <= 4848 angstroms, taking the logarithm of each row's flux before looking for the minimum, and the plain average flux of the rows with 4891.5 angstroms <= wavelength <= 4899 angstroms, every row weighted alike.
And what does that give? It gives 11.1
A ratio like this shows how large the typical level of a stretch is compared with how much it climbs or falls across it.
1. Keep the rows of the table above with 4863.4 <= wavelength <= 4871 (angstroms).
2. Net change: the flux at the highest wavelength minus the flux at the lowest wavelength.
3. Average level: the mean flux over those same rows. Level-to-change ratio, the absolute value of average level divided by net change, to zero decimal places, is 91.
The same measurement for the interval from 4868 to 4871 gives 14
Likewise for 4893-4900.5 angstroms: 34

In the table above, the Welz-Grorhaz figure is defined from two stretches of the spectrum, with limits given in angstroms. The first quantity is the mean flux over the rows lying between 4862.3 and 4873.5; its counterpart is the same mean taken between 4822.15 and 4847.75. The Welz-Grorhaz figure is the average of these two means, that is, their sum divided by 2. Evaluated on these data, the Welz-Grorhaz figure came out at 34.4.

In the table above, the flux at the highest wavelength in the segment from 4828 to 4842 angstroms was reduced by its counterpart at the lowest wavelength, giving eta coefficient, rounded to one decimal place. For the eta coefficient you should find -0.5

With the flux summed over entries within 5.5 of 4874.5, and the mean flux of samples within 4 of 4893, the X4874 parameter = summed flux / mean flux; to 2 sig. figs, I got 9.9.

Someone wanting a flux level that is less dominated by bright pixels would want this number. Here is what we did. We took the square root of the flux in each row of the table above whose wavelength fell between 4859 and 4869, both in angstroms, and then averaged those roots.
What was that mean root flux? 5.56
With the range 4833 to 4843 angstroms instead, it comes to 5.98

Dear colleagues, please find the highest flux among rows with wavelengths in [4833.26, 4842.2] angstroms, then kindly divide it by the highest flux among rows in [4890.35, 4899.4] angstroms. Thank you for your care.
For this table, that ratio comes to 0.97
